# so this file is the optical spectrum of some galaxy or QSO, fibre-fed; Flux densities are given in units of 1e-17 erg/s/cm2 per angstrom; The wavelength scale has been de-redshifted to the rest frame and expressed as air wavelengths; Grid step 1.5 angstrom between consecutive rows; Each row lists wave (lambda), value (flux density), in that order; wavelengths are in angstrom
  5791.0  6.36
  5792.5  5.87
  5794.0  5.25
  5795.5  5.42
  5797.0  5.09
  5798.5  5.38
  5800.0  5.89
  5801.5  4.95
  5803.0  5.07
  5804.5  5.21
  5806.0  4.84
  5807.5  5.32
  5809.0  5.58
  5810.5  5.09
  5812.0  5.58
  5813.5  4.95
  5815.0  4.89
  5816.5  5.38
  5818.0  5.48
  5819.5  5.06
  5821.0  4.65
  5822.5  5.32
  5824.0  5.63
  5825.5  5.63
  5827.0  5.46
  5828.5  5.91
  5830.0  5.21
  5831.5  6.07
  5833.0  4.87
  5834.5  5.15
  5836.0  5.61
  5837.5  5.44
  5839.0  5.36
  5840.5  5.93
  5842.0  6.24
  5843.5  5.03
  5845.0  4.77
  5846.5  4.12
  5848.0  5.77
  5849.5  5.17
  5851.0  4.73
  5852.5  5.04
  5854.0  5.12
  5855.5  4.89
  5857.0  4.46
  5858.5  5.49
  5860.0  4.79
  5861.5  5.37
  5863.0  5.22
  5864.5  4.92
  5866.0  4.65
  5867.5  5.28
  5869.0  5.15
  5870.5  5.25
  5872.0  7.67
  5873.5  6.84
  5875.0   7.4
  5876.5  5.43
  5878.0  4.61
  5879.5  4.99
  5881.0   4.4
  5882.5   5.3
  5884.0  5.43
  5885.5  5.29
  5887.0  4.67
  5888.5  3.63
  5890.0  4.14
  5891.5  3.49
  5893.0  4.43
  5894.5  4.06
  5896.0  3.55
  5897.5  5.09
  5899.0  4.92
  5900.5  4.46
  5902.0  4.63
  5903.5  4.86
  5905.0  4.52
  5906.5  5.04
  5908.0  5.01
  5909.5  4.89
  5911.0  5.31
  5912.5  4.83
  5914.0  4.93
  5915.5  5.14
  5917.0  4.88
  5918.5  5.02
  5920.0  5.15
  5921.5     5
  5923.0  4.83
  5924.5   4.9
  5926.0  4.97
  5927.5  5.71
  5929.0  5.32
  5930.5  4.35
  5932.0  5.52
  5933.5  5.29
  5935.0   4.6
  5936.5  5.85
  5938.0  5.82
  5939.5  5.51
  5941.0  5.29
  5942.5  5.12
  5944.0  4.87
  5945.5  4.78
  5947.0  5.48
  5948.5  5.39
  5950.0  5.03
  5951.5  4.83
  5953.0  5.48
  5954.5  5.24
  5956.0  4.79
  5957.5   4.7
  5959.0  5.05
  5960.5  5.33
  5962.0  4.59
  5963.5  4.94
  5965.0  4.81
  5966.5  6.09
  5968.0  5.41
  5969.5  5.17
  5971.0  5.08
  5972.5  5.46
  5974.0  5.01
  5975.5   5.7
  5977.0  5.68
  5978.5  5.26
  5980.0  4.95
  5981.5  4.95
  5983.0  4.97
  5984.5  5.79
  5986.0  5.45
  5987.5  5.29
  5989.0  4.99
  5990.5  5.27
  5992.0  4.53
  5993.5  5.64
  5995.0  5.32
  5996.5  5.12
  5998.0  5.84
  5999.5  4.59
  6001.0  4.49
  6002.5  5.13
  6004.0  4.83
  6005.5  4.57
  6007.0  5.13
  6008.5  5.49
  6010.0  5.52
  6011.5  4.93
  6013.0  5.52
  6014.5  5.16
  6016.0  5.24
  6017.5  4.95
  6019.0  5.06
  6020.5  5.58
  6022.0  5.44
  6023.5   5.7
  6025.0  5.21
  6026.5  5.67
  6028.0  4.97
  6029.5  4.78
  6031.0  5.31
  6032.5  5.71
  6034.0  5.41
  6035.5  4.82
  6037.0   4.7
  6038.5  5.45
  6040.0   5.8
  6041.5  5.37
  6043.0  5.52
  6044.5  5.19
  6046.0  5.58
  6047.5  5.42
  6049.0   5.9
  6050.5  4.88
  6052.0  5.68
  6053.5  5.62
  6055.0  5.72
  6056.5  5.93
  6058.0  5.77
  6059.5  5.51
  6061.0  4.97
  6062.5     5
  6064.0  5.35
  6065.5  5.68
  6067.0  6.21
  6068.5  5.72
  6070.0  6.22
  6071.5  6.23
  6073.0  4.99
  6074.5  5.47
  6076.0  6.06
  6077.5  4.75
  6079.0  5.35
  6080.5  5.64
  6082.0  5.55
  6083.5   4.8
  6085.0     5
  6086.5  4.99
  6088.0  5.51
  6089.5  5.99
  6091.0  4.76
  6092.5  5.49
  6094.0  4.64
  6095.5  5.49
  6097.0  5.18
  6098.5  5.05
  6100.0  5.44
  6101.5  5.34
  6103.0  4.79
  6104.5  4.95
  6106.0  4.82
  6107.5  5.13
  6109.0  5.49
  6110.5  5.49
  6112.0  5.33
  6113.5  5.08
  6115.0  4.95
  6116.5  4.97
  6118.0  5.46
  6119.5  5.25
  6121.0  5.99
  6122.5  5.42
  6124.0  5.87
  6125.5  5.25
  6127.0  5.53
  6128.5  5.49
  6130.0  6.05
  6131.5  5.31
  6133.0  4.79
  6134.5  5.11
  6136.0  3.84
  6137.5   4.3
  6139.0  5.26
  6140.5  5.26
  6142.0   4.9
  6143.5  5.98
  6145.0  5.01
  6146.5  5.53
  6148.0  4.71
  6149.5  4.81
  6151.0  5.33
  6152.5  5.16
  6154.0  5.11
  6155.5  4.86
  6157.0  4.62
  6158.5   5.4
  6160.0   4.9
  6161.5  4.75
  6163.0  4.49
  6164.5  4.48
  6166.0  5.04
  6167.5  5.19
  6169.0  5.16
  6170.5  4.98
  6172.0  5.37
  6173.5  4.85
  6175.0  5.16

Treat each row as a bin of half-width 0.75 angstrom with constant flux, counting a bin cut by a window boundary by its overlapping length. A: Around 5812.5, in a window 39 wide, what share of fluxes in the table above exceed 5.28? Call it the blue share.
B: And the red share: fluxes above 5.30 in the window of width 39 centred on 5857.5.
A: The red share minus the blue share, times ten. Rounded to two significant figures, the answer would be -1.5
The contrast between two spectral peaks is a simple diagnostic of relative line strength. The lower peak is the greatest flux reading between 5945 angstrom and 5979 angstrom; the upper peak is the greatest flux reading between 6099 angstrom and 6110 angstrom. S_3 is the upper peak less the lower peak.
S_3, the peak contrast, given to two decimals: -0.60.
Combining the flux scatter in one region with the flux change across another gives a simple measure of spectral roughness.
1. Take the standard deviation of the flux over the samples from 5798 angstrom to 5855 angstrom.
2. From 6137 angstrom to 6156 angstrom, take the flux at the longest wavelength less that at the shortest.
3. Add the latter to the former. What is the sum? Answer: 0.99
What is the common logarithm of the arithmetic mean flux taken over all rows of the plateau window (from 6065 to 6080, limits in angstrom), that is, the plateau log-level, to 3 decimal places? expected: 0.753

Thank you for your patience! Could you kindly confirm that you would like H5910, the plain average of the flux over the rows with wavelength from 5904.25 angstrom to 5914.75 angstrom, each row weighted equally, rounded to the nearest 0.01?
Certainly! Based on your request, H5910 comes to 4.93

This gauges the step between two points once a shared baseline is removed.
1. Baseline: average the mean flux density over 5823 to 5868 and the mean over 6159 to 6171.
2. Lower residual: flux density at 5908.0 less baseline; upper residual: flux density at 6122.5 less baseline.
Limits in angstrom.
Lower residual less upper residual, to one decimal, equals -0.4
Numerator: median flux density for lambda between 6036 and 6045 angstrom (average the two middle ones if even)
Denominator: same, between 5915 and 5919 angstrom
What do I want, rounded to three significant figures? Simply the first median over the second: 1.08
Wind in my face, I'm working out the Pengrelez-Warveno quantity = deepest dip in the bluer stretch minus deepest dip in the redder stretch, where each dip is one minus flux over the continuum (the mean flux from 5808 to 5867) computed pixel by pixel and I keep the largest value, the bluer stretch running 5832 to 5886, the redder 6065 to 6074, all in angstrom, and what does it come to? 0.17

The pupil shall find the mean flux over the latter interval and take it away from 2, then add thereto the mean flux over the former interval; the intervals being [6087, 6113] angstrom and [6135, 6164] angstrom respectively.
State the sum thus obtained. 2.27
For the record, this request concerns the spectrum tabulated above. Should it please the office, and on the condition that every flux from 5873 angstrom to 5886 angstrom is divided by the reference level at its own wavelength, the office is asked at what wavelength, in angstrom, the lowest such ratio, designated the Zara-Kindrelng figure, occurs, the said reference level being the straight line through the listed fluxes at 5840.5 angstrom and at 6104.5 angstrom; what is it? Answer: 5881.0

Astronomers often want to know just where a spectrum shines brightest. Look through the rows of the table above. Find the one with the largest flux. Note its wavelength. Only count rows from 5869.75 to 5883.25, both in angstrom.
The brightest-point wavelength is 5872.0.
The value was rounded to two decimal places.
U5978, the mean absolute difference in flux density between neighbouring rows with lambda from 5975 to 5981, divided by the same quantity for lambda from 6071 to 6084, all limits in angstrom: 0.37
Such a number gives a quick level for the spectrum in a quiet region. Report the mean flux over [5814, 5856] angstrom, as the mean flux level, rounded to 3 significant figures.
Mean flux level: 5.28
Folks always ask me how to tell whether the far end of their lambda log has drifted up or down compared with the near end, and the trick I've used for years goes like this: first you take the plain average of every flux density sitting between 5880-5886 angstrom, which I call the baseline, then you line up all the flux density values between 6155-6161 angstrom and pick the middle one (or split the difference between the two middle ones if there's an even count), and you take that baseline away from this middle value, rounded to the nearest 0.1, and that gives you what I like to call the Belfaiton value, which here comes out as -0.2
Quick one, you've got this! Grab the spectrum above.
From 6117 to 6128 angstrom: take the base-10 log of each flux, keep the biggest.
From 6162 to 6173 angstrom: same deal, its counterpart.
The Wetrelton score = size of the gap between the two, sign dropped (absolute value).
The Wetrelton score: 0.047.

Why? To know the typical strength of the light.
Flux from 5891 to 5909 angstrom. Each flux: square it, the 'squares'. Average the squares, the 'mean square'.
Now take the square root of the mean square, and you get 4.5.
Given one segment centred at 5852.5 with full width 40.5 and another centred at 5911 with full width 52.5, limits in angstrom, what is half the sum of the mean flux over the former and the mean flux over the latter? 5.0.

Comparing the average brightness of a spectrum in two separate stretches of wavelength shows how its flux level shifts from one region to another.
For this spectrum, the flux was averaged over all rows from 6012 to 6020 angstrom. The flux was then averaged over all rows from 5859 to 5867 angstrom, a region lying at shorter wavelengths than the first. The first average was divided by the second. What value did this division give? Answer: 1.04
